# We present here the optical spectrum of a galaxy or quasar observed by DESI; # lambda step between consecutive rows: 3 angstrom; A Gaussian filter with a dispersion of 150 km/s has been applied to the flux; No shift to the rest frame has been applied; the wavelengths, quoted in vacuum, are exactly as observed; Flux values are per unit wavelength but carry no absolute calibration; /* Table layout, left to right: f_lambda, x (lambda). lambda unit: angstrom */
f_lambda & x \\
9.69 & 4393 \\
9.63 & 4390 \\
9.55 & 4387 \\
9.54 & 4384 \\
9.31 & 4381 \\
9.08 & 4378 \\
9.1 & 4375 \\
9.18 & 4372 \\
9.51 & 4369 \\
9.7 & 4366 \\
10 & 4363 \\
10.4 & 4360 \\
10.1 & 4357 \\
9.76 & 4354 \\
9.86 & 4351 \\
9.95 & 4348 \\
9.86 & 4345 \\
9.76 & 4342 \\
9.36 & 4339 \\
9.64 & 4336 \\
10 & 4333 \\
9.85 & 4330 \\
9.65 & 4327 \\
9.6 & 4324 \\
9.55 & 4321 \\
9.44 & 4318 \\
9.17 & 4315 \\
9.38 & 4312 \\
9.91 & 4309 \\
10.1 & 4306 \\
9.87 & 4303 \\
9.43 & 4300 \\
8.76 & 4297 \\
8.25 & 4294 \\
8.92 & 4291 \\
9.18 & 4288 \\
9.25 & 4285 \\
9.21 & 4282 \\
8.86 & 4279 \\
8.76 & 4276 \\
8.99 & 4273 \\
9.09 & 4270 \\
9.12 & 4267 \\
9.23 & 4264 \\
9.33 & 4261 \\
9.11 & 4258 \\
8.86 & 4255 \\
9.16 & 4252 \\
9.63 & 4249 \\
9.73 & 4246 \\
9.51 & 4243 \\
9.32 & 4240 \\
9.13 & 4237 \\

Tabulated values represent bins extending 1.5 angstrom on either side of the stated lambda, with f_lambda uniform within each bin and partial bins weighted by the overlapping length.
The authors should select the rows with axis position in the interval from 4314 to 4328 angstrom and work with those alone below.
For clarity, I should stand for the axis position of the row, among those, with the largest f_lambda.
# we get 4327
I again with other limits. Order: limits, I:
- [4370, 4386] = 4384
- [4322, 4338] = 4333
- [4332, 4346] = 4333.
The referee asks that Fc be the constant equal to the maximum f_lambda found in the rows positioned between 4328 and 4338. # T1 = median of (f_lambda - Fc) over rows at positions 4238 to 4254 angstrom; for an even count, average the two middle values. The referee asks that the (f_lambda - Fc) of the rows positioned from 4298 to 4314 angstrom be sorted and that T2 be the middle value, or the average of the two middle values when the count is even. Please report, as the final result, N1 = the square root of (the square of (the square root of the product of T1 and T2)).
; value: 0.3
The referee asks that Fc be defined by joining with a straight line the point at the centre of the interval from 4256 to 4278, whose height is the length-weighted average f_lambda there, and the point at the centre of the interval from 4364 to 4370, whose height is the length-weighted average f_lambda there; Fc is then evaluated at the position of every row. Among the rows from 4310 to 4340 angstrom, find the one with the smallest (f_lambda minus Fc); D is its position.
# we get 4315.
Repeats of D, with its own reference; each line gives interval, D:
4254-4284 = 4276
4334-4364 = 4339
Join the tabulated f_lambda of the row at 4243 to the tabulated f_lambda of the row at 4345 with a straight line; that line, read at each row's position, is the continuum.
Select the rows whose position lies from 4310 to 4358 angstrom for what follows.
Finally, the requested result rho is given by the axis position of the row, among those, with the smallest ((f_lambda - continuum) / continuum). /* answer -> 4315 angstrom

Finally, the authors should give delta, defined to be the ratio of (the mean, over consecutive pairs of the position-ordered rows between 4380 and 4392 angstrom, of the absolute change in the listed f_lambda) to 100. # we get 0.0011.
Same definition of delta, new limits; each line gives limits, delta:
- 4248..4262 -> 0.0031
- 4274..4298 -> 0.0029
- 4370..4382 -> 0.0011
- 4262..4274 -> 0.0008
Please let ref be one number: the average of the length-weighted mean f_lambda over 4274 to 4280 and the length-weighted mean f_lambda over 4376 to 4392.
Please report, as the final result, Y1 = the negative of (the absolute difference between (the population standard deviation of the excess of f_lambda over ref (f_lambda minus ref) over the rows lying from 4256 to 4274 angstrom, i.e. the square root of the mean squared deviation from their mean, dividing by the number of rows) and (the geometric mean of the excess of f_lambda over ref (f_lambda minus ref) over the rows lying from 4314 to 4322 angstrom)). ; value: -0.08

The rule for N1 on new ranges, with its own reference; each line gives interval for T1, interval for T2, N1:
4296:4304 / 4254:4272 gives 0.7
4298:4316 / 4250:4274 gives 0.6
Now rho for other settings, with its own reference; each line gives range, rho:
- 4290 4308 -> 4294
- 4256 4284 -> 4276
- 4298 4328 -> 4315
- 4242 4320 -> 4294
